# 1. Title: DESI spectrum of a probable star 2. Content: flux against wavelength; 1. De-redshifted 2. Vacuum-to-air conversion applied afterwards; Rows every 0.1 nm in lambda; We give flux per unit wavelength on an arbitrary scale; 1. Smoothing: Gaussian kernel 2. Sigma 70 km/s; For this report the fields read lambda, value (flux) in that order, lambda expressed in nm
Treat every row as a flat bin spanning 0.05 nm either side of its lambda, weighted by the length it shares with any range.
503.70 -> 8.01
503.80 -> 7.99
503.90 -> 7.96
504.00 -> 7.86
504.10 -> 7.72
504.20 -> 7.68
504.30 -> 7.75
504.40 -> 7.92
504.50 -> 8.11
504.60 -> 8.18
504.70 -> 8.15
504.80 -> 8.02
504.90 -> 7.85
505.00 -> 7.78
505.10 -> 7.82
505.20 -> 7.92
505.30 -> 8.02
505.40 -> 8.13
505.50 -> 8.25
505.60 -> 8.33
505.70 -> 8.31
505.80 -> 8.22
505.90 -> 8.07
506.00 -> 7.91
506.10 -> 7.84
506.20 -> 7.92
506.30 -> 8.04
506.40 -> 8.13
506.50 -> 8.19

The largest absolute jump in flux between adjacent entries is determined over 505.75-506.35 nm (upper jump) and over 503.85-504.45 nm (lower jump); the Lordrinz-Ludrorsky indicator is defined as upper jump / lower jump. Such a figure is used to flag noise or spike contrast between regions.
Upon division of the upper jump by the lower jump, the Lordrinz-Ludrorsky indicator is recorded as 0.94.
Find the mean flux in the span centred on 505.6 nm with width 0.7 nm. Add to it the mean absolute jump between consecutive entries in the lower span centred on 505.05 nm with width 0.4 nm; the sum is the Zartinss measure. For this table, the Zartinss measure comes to 8.26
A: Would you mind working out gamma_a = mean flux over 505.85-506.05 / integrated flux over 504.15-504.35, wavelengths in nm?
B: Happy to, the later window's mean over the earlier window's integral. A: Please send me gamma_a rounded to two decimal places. 5.18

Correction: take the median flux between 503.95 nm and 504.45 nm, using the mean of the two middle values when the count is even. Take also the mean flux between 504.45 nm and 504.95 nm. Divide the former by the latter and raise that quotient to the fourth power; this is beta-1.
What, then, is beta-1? 0.85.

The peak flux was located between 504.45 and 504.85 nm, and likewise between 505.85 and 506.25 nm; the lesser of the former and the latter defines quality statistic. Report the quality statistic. 8.07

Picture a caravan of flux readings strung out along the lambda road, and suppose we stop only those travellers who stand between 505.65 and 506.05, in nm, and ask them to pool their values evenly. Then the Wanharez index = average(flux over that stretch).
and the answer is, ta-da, 8.13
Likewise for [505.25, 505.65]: 8.18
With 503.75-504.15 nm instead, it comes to 7.88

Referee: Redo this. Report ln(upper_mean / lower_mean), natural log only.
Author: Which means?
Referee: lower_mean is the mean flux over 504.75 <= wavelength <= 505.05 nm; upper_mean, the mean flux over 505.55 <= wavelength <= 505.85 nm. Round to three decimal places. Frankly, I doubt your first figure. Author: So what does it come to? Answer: 0.050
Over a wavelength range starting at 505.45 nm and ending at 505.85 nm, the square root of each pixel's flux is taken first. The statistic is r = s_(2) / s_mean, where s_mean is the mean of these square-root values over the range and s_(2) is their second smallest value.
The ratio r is 0.998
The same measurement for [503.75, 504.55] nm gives 0.990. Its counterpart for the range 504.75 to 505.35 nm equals 0.995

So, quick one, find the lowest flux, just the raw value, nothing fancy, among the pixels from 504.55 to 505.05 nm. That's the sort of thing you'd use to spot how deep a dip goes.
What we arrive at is 7.78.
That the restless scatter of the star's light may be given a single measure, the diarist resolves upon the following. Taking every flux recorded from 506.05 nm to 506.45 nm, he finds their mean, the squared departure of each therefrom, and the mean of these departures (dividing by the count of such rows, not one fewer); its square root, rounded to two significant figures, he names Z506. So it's 0.11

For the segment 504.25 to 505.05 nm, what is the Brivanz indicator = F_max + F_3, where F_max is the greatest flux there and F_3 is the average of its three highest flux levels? 16.33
